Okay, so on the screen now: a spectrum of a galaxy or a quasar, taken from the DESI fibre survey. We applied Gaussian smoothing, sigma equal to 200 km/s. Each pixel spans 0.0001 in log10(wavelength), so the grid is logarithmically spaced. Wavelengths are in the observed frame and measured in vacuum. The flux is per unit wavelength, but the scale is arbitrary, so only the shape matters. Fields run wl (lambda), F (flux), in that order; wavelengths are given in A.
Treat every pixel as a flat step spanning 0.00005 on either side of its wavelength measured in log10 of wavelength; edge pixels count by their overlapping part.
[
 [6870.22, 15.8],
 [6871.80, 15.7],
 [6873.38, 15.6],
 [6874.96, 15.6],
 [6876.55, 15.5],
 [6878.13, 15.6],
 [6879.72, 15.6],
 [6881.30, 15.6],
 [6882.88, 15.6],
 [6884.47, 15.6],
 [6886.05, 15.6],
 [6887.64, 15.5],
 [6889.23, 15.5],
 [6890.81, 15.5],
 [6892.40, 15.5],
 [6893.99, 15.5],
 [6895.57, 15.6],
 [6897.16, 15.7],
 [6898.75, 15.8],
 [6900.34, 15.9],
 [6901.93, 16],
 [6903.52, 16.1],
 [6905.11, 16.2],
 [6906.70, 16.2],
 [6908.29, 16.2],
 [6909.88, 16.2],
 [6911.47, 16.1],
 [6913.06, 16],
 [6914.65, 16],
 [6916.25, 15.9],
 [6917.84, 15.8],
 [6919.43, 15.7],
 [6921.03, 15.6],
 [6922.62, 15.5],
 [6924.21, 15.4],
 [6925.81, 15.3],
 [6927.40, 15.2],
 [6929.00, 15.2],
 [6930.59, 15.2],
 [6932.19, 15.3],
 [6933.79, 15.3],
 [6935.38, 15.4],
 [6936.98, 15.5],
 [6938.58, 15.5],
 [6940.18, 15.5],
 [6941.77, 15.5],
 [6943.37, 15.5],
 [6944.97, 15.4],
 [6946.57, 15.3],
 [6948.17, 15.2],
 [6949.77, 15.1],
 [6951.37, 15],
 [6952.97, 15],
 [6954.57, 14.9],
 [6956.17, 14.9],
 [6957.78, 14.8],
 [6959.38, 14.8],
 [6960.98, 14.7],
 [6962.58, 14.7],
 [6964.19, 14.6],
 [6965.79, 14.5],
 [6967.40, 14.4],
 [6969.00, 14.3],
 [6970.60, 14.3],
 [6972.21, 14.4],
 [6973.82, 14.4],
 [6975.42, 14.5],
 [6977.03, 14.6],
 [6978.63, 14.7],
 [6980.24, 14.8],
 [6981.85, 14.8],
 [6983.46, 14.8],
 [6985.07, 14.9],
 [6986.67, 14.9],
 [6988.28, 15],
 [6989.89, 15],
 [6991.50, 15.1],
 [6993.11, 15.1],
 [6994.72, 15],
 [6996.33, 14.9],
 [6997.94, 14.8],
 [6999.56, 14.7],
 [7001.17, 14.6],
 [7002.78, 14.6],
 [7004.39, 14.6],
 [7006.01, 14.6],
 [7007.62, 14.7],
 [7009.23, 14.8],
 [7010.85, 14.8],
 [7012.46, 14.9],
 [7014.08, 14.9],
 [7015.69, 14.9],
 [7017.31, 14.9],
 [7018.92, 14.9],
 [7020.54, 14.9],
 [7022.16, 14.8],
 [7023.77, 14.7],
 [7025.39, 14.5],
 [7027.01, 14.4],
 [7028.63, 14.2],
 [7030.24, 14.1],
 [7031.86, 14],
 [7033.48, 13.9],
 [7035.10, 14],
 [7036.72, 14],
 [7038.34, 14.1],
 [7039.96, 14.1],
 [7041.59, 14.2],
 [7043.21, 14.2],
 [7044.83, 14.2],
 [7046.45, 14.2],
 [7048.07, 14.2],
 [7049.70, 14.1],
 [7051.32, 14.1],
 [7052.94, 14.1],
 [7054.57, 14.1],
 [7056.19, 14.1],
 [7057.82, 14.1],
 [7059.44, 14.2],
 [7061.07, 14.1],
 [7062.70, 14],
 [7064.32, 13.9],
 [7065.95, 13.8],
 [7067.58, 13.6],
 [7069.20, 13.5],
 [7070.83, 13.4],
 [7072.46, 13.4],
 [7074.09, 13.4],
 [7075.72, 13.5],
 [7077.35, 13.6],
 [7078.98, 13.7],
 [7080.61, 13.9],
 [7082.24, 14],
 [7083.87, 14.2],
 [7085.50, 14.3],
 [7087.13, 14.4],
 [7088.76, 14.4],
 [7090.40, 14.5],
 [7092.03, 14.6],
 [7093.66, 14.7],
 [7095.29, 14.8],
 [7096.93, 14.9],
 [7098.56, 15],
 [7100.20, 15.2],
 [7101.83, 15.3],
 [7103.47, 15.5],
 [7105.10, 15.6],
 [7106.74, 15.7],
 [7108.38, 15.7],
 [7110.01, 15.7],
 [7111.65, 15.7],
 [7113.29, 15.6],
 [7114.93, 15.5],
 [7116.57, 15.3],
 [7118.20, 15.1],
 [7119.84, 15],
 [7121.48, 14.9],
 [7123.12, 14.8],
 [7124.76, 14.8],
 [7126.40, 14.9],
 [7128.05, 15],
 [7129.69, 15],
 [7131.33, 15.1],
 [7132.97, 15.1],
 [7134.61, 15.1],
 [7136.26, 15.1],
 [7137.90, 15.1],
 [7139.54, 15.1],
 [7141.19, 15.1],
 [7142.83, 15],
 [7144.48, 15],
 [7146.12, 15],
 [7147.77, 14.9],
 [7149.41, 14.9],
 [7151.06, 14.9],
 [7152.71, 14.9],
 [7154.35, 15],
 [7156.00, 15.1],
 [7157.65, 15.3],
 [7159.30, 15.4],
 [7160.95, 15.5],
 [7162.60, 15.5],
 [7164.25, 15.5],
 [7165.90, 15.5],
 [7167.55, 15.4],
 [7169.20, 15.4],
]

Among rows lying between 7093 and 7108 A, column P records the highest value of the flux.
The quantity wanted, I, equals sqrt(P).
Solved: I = 3.96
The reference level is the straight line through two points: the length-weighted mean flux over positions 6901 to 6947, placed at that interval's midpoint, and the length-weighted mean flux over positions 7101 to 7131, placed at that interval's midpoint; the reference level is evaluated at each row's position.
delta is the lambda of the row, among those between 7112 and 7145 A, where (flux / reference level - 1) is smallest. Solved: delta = 7123.12 A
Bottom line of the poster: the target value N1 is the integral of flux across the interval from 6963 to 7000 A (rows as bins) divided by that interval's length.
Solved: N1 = 14.7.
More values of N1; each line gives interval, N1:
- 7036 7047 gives 14.1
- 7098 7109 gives 15.4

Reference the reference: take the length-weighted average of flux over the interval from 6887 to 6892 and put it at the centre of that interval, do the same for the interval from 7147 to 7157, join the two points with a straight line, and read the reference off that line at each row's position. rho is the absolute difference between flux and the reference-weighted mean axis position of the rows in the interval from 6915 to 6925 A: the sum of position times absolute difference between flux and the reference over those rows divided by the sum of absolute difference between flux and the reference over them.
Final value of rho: 6918.4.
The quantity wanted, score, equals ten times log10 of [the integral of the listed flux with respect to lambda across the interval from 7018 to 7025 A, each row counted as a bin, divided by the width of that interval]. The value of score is 11.71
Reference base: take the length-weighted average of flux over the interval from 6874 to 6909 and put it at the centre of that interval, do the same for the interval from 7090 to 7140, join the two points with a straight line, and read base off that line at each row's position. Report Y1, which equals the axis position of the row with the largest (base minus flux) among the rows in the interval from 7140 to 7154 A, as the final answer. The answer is 7147.77 A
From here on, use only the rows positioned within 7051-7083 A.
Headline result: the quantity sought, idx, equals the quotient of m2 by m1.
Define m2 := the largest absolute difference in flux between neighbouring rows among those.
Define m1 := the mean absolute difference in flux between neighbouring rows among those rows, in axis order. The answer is 2.5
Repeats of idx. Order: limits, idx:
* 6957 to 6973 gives 1.5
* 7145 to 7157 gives 2.0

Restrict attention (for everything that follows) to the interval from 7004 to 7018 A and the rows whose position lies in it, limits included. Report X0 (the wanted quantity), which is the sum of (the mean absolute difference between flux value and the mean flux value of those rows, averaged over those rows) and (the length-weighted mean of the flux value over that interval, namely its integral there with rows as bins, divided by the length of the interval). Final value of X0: 14.9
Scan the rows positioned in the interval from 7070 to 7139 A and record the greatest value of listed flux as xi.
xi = 15.7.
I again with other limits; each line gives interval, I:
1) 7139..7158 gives 3.91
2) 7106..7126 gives 3.96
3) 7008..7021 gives 3.86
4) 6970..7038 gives 3.89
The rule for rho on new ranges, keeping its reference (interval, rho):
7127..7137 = 7133.7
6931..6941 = 6936.3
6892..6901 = 6898.6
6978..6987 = 6982.3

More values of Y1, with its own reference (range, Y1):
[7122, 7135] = 7123.12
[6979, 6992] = 6980.24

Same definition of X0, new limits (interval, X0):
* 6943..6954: 15.4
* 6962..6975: 14.6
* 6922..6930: 15.4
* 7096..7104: 15.3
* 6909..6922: 16.1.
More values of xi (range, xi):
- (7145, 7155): 15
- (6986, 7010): 15.1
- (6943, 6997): 15.5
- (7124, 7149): 15.1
